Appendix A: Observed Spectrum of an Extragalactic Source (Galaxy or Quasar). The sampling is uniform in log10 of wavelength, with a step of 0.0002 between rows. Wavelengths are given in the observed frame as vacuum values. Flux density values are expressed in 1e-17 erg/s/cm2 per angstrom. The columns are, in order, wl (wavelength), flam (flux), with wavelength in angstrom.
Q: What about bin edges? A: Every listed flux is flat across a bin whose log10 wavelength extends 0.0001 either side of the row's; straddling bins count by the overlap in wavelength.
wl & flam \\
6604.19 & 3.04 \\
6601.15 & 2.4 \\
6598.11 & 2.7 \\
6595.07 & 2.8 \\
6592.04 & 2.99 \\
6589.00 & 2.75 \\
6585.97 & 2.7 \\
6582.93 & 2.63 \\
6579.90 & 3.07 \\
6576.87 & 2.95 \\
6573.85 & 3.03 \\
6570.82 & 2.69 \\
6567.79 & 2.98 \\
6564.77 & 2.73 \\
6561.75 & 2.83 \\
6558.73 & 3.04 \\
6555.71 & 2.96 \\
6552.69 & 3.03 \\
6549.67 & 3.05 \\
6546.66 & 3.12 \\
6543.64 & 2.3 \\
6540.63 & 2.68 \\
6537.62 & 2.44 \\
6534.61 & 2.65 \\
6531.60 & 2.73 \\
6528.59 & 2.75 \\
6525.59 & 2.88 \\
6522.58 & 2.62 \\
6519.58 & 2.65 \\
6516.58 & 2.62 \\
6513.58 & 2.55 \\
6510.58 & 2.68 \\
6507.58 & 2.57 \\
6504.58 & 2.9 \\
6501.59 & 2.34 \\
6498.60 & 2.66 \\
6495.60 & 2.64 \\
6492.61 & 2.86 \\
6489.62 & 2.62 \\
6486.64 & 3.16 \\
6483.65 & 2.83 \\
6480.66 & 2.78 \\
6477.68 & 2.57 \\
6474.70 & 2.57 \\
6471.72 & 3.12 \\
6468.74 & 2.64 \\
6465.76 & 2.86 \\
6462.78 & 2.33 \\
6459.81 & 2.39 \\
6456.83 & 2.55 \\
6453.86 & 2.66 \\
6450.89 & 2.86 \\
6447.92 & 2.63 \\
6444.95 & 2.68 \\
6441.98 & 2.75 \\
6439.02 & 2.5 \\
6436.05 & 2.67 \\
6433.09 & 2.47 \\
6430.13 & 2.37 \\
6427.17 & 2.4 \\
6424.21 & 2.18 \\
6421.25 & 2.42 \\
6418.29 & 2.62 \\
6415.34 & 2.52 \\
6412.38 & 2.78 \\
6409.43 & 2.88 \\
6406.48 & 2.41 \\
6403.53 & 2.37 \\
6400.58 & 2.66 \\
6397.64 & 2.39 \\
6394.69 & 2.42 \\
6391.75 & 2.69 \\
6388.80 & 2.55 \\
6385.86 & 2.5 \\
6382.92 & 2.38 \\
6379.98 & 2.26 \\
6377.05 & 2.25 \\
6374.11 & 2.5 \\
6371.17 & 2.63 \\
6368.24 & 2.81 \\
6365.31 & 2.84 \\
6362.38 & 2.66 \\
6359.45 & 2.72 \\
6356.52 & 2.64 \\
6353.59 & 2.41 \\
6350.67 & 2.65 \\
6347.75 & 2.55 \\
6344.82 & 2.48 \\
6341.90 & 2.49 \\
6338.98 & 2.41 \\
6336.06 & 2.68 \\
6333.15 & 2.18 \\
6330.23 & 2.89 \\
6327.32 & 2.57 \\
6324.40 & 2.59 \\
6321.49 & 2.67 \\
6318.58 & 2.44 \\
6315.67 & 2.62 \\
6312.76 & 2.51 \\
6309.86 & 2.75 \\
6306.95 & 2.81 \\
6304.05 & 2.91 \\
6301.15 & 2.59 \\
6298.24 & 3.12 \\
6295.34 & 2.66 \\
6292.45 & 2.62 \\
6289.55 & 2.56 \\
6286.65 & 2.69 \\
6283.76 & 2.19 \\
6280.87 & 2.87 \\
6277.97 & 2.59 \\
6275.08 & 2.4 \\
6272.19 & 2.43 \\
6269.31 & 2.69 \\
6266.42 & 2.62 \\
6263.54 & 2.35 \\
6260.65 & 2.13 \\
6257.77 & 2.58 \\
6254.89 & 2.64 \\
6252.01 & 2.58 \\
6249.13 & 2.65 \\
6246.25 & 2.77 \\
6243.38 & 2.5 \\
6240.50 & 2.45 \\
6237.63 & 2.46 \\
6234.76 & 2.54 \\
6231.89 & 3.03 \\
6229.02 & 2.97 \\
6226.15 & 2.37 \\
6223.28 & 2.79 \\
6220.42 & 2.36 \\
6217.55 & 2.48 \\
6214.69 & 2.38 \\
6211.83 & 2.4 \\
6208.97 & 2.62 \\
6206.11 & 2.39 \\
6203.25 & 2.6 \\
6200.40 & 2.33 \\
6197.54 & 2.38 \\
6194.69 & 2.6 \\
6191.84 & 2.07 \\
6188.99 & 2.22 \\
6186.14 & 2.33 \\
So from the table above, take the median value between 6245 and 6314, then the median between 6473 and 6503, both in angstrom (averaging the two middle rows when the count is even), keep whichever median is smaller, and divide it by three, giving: 0.873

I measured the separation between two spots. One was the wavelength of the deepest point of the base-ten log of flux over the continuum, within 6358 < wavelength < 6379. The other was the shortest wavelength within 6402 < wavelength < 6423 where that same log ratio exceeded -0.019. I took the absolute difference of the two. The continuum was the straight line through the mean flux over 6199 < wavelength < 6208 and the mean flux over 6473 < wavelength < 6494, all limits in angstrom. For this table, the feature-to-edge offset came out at 32.4 angstrom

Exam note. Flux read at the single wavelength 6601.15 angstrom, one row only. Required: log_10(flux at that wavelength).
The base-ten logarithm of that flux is 0.38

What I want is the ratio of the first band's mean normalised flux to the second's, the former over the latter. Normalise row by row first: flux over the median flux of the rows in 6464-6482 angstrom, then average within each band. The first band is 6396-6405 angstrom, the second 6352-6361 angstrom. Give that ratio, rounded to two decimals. 0.95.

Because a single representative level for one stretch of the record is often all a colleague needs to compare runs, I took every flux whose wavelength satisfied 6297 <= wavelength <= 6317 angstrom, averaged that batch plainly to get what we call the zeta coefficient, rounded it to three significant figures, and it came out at 2.76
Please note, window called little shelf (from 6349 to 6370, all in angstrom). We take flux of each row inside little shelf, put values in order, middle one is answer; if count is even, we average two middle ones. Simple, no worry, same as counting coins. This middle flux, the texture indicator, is 2.66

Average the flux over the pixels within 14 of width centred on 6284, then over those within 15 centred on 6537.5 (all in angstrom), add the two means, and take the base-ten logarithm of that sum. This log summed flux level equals 0.711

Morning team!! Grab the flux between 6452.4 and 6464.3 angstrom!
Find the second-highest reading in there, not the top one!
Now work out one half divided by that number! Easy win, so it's 0.196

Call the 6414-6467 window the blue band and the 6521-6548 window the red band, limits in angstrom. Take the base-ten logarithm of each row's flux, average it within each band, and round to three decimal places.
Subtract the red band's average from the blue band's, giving -0.022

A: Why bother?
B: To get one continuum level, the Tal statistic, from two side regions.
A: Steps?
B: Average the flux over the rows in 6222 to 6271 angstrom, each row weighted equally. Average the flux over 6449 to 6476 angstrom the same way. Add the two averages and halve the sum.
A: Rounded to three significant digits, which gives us 2.63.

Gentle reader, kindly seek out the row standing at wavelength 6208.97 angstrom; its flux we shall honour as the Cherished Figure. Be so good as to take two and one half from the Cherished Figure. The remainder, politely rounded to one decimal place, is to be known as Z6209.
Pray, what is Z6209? 0.1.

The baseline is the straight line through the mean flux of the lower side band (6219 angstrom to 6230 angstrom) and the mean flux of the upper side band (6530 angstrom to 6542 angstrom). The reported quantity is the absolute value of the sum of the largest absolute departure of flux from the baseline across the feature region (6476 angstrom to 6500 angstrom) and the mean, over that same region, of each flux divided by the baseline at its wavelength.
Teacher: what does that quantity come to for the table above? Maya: 1.59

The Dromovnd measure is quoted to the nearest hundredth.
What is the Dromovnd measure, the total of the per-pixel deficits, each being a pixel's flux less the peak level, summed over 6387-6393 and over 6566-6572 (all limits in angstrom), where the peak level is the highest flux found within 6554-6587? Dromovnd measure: -1.37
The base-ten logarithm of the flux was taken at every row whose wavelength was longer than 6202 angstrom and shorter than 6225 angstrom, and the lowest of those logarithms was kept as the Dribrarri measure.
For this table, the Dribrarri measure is 0.373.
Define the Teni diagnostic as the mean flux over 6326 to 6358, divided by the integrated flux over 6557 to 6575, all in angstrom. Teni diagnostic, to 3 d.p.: 0.049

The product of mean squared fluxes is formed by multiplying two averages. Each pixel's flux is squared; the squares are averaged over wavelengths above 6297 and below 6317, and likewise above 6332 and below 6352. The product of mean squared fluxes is 47.7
